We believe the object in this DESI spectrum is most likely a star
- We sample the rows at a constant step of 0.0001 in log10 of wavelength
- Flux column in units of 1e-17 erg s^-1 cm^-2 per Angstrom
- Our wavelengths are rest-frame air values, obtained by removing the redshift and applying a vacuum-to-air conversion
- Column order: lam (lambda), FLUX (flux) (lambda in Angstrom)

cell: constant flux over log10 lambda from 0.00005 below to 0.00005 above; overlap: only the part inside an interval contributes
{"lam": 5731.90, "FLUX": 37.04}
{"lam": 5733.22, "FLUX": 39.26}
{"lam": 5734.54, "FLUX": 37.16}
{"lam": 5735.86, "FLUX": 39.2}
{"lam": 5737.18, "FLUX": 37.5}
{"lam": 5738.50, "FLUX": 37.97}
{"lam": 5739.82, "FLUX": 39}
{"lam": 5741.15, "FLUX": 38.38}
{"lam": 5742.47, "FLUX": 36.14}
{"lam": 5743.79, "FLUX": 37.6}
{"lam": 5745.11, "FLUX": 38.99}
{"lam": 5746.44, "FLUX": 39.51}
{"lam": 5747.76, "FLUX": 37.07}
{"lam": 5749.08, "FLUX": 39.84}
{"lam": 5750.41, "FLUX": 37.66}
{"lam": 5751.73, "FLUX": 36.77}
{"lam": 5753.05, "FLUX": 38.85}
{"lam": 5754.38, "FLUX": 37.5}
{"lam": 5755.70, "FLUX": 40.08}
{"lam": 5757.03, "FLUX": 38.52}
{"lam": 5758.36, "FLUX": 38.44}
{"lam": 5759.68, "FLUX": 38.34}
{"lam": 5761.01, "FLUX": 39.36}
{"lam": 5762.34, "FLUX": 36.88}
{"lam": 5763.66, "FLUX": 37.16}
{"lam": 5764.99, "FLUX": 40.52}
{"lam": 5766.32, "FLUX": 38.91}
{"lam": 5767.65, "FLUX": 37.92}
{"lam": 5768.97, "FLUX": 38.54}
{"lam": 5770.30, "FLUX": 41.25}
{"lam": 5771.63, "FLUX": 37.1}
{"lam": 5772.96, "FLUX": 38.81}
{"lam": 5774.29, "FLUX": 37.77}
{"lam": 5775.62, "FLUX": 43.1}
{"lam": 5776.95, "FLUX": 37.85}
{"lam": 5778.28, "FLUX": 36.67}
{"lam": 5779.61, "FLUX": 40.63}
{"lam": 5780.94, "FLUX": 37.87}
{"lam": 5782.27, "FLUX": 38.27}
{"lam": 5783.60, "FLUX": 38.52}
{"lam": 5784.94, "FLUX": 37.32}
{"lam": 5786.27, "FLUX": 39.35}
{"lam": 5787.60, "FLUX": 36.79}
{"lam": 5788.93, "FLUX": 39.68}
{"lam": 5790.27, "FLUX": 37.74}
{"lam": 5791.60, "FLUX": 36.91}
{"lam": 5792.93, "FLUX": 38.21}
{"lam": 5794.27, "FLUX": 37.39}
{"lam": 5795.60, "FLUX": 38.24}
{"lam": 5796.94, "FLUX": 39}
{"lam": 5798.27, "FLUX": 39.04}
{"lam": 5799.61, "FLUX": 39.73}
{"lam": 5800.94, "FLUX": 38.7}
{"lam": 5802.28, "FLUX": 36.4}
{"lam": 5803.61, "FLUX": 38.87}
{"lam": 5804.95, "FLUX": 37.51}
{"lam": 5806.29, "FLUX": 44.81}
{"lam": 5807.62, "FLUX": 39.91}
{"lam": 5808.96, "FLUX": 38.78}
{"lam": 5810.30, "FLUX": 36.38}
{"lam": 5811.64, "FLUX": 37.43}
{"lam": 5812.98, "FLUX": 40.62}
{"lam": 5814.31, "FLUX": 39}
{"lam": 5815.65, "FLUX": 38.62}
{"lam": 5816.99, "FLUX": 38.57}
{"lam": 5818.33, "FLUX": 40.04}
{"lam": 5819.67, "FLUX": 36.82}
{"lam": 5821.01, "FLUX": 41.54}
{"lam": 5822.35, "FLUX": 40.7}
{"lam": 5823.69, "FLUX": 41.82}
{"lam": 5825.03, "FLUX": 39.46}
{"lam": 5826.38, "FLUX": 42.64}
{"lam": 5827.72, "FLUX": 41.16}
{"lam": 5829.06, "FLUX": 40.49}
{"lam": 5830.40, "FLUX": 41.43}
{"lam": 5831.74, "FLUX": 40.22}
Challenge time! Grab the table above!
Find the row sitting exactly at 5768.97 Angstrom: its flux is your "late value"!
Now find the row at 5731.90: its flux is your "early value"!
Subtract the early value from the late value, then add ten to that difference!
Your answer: 11.5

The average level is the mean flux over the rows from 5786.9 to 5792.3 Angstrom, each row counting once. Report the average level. 37.8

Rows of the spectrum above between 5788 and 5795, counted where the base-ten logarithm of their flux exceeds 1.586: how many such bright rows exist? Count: 1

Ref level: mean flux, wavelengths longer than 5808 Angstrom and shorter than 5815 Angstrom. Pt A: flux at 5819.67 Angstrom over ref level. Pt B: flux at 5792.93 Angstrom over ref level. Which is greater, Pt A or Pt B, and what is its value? 0.99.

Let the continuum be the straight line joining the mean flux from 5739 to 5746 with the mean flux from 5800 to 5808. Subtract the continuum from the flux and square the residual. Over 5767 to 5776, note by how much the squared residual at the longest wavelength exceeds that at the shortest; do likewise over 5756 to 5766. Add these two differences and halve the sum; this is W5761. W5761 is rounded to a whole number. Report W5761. 11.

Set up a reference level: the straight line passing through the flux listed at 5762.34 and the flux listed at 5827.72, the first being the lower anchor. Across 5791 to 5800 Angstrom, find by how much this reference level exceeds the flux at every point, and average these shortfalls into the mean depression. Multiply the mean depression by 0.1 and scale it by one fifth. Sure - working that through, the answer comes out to 0.014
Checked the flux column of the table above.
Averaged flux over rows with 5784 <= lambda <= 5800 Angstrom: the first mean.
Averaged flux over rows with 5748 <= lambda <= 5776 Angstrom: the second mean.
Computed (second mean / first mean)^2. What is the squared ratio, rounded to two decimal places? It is 1.02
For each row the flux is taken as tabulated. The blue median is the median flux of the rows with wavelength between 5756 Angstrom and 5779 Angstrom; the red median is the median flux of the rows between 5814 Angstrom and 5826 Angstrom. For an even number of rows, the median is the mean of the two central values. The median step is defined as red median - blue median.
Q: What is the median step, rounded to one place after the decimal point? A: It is 1.0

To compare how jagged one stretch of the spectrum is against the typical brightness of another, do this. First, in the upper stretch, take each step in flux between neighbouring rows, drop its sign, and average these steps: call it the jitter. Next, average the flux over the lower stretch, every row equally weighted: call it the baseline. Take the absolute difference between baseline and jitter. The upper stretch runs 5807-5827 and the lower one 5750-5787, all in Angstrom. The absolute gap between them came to 36.7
